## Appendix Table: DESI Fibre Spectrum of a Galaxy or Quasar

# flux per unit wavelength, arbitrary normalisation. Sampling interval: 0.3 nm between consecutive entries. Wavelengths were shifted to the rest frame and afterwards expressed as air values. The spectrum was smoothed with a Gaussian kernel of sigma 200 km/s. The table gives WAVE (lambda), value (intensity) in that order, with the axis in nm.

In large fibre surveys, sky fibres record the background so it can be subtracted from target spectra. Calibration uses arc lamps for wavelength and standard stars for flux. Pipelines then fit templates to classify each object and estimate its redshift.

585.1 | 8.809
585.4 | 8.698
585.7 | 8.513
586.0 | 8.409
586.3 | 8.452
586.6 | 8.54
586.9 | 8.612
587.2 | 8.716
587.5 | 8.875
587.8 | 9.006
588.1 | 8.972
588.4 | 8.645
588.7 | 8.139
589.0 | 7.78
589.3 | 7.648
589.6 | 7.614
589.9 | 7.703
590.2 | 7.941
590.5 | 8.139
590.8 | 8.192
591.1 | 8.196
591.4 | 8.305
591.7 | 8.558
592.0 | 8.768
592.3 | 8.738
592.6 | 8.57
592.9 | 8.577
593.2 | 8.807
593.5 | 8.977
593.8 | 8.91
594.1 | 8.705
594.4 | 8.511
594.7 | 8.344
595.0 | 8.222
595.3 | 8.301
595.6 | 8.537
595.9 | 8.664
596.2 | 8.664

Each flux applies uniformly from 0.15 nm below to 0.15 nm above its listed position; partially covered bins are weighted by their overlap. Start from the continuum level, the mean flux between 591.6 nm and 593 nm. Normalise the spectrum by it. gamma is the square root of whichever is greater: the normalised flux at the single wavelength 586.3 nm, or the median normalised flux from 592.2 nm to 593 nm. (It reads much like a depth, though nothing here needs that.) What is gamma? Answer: 1.00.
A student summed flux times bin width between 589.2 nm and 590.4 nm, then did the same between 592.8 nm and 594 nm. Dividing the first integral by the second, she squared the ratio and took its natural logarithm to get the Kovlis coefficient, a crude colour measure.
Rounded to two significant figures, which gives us -0.26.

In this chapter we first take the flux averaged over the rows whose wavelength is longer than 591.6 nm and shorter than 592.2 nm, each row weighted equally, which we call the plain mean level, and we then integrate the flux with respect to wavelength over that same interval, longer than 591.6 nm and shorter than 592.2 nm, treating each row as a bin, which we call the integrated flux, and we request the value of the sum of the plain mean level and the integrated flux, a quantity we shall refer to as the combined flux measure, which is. 13.9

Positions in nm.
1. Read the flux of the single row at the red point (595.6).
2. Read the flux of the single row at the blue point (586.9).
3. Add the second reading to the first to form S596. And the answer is 17.1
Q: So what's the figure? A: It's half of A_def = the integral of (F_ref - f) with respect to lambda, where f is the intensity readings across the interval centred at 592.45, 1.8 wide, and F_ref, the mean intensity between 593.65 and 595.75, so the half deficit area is -0.15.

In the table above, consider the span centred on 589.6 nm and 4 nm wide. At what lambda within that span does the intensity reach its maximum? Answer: 587.8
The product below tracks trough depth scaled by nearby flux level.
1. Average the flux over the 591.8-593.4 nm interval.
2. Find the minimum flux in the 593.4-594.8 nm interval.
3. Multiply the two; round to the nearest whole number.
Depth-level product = 73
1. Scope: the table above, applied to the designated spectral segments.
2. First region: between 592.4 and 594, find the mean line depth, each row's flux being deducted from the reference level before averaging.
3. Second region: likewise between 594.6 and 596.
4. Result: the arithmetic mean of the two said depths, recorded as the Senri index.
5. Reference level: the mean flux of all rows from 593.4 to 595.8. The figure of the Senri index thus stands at 0.0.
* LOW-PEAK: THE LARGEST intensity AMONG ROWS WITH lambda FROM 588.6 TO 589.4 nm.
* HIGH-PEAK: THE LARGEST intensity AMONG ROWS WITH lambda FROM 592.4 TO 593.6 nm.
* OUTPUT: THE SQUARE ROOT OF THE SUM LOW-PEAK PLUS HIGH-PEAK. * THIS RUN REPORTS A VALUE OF 4.14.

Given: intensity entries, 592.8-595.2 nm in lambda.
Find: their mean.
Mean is 8.6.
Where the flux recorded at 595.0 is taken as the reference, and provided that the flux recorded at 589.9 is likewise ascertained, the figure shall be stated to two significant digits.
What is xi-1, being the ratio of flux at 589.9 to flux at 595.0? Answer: 0.94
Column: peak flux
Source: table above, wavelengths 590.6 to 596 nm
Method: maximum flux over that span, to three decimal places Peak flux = 8.977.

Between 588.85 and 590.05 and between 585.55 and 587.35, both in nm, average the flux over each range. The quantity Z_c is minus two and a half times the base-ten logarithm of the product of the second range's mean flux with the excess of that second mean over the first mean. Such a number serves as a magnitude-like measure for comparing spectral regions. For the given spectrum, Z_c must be -2.16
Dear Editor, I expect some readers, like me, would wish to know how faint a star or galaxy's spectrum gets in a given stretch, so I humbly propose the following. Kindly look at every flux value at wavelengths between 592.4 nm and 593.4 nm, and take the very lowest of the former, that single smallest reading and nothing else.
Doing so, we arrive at 8.57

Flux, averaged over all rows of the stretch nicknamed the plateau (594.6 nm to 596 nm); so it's 8.41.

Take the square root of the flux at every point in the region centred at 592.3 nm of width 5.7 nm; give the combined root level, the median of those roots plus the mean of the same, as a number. 5.82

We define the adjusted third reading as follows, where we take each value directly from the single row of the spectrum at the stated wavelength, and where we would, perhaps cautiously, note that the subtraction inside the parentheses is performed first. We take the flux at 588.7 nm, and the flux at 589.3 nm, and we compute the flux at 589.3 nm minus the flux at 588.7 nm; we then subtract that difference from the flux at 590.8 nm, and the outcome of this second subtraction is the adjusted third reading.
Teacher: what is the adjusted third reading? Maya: 8.7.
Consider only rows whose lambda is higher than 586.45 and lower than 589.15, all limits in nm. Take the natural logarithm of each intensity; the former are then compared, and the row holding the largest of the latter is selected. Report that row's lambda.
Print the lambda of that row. 587.8 nm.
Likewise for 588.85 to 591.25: 591.1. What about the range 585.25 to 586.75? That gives 585.4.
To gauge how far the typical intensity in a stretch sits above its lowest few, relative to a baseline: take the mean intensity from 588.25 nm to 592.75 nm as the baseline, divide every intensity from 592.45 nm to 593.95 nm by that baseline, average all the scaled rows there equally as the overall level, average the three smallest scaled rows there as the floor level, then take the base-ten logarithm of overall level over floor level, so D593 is 0.006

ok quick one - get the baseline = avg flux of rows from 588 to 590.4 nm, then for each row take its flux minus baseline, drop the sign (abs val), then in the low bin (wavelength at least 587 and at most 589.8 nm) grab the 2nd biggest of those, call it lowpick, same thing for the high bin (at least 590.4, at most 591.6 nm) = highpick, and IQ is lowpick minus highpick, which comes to 0.8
